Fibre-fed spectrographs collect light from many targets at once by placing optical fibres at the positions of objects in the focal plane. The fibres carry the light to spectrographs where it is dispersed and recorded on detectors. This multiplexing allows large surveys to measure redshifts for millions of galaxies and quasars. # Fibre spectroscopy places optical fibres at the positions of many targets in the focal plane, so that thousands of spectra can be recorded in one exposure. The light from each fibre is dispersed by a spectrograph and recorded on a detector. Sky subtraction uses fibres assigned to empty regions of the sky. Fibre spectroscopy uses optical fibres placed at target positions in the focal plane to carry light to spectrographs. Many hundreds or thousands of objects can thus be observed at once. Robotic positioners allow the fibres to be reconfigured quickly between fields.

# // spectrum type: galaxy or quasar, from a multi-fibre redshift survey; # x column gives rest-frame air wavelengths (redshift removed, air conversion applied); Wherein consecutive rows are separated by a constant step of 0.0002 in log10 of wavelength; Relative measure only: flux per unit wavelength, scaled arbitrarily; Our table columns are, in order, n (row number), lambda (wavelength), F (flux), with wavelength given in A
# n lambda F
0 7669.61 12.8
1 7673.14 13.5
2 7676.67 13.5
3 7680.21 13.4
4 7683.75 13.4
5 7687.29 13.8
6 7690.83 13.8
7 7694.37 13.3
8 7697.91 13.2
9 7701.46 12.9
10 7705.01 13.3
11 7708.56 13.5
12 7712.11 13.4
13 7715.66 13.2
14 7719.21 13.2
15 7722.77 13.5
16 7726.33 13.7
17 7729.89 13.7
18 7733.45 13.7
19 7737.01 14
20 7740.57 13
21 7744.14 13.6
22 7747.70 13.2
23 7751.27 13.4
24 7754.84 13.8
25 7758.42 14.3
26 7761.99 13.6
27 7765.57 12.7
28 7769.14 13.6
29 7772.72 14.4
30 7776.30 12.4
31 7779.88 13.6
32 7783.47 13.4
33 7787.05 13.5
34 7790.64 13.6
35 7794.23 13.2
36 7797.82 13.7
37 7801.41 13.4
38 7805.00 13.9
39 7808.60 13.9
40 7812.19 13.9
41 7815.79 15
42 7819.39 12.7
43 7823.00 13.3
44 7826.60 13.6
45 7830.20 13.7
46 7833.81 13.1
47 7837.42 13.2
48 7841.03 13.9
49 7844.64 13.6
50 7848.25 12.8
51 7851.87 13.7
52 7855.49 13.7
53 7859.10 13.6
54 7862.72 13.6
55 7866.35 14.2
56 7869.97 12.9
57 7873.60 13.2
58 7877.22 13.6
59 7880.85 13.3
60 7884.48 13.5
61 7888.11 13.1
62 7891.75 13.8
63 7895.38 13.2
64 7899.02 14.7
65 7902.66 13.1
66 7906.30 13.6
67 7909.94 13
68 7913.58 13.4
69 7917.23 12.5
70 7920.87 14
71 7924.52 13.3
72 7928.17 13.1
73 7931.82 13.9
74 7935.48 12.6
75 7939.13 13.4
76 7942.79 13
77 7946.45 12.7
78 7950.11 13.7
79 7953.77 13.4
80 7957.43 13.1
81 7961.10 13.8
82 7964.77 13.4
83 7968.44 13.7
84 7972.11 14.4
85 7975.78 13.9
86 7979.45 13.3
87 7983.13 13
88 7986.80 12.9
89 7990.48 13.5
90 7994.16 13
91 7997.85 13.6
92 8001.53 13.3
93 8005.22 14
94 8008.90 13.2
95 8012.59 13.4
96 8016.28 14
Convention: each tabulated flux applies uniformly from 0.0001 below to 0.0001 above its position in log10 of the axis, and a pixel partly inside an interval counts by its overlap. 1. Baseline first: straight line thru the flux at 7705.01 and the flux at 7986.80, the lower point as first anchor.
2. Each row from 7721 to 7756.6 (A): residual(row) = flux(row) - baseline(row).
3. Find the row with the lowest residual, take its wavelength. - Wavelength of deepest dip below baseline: 7740.57 A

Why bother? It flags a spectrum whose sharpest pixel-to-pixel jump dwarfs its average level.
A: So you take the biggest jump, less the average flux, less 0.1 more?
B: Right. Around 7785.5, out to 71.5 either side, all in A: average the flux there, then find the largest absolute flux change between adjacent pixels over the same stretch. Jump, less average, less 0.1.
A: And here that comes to -11.3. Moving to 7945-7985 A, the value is -12.6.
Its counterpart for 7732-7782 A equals -11.6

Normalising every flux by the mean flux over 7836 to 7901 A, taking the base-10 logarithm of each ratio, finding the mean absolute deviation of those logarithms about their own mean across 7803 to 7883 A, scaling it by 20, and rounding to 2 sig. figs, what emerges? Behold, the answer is 0.23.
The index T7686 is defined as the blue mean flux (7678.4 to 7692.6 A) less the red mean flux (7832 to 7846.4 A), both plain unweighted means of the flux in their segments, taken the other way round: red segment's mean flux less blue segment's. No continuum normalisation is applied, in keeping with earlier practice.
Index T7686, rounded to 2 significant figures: -0.15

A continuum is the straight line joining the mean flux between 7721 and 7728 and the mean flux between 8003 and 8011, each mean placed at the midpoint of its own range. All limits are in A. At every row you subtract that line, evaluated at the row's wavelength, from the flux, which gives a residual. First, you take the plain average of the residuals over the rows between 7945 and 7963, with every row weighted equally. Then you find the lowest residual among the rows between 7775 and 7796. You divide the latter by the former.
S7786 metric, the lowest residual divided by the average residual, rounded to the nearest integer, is 5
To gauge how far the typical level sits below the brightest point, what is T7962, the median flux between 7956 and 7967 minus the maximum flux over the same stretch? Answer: -0.40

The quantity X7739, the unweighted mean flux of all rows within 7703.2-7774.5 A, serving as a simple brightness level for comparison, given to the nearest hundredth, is 13.54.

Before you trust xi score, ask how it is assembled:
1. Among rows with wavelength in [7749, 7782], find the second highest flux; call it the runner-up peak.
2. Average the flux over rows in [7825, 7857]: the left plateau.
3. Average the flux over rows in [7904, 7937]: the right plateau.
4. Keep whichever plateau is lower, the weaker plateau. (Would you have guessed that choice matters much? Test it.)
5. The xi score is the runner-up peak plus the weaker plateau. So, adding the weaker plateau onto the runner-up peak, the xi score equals 27.6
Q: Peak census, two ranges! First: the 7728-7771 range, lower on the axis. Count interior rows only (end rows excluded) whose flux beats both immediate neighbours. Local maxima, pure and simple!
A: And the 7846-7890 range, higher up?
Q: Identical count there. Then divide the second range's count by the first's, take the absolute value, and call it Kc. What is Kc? 1.0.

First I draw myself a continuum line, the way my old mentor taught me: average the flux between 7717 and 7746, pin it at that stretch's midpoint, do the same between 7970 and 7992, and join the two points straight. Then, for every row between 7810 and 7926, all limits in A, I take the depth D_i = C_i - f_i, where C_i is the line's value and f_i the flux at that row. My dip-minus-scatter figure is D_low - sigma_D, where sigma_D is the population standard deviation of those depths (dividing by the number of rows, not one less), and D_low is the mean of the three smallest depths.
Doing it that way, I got -1.6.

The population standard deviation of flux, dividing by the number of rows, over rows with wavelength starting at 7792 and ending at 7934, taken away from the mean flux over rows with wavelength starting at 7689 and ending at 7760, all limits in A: 13.0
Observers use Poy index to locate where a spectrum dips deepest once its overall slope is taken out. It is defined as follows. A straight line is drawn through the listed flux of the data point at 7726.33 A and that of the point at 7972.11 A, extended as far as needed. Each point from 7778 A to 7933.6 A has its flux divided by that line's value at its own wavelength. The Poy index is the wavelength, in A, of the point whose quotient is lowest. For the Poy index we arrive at 7917.23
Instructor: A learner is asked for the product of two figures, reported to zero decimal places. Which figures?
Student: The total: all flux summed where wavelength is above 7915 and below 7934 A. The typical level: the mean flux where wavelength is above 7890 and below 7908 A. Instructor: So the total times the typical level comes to 914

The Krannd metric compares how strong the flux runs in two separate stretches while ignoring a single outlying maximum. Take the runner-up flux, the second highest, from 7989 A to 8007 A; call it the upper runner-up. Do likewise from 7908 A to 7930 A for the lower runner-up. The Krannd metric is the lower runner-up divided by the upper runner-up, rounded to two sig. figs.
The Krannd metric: 0.99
